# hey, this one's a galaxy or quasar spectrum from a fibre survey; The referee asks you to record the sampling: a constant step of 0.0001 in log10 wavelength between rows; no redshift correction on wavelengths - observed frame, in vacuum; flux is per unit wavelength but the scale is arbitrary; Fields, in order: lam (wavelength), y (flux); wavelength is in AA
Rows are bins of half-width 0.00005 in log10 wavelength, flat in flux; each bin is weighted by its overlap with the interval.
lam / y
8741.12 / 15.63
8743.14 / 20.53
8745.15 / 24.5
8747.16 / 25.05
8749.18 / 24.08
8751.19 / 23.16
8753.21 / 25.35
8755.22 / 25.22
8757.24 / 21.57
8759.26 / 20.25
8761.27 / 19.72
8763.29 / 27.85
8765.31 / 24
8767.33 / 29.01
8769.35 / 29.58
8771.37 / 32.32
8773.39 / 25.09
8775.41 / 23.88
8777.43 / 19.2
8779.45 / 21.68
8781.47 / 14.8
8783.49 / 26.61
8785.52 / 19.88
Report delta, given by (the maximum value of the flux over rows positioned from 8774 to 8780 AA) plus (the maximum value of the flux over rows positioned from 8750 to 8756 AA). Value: 49.2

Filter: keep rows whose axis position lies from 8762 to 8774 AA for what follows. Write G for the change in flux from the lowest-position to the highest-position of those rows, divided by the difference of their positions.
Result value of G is -0.3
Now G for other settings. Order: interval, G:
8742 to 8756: 0.4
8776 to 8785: 1.2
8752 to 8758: -0.9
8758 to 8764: 1.9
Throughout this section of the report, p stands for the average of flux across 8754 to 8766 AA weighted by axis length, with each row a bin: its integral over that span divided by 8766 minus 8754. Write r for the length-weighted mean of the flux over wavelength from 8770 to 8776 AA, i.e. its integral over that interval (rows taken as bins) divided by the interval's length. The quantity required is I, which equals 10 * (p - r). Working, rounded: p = 23.1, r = 27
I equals -43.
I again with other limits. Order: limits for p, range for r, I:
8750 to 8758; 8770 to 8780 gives -8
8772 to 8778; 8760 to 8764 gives 3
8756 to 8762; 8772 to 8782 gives -9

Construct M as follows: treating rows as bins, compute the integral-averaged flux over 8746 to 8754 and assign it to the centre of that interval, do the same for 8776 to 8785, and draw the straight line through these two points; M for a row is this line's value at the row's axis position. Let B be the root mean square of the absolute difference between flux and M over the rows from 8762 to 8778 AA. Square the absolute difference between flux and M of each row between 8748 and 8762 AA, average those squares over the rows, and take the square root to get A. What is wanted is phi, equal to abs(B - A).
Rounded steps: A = 2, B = 5.7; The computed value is 3.7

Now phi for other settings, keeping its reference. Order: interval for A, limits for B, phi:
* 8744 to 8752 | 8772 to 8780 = 1.8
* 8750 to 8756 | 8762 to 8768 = 3.6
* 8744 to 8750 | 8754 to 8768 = 3.4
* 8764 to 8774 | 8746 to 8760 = 5.1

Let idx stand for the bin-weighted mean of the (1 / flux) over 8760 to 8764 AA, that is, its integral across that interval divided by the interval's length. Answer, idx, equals 0.0443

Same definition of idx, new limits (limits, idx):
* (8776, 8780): 0.0487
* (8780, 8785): 0.0517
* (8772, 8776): 0.0398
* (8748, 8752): 0.0422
